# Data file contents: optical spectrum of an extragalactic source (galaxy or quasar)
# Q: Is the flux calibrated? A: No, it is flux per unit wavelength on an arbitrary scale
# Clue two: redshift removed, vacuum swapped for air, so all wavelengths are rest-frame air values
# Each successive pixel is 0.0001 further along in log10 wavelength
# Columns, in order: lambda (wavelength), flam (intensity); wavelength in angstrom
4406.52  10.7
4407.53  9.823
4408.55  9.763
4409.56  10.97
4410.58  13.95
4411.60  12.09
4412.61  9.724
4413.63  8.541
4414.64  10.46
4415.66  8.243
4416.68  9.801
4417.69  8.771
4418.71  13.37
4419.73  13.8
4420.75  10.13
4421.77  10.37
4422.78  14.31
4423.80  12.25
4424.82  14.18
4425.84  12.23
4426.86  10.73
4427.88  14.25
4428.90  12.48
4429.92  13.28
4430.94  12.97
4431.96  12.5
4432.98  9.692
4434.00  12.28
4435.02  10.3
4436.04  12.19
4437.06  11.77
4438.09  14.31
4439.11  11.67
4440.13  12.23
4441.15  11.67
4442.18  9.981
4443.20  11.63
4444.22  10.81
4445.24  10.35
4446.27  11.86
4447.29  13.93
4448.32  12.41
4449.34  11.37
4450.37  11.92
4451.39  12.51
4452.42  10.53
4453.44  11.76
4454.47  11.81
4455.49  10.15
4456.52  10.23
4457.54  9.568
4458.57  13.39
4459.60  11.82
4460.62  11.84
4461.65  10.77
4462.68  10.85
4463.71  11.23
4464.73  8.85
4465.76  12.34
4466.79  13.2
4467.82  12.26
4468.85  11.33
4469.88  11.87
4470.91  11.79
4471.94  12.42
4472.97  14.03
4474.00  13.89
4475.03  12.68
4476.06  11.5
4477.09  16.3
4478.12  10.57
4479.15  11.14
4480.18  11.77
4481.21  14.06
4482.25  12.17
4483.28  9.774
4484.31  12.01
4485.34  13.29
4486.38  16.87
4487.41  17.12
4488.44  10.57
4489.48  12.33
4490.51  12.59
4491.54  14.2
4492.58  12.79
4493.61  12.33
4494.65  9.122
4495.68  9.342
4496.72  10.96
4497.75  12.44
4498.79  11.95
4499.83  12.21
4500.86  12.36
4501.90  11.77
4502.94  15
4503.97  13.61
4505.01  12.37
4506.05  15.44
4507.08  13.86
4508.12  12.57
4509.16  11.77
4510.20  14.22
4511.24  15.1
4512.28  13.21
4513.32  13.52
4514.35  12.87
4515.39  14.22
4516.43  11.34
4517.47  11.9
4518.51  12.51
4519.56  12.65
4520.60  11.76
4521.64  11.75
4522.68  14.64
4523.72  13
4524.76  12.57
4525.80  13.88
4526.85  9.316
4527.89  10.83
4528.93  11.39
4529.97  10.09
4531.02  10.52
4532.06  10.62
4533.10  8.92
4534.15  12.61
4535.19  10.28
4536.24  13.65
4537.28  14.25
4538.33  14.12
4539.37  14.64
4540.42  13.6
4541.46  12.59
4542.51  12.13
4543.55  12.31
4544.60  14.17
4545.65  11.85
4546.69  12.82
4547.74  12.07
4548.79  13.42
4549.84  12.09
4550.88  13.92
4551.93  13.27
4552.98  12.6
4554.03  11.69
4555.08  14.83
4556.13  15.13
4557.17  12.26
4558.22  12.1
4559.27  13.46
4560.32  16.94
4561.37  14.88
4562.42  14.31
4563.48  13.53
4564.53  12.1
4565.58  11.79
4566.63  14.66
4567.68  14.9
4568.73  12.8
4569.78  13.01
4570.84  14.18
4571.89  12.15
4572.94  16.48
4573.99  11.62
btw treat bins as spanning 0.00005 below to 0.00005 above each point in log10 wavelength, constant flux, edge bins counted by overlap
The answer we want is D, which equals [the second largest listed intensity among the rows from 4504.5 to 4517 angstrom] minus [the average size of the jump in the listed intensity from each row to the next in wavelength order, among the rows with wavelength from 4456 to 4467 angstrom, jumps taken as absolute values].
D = 13.7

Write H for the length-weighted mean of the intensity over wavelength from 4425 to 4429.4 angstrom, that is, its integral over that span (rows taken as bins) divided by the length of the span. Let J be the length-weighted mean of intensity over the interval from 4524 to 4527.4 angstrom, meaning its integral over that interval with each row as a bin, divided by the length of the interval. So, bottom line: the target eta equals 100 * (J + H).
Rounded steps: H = 12.5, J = 12.0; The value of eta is 2453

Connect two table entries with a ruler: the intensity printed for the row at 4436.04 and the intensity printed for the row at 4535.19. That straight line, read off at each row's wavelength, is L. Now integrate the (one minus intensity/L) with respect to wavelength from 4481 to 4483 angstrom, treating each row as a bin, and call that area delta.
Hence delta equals -0.22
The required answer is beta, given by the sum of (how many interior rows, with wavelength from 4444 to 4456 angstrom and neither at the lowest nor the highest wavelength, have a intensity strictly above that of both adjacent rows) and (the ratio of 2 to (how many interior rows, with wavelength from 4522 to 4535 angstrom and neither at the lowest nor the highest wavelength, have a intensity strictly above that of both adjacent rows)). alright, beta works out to 3.67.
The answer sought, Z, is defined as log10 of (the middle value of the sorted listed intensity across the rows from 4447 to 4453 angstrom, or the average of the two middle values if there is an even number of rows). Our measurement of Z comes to 1.09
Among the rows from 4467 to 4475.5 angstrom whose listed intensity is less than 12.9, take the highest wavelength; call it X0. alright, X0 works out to 4475.03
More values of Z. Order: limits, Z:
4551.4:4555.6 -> 1.11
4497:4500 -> 1.09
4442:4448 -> 1.05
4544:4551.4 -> 1.11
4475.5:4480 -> 1.05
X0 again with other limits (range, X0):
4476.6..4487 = 4484.31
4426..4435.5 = 4435.02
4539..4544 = 4543.55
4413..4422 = 4421.77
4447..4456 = 4455.49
